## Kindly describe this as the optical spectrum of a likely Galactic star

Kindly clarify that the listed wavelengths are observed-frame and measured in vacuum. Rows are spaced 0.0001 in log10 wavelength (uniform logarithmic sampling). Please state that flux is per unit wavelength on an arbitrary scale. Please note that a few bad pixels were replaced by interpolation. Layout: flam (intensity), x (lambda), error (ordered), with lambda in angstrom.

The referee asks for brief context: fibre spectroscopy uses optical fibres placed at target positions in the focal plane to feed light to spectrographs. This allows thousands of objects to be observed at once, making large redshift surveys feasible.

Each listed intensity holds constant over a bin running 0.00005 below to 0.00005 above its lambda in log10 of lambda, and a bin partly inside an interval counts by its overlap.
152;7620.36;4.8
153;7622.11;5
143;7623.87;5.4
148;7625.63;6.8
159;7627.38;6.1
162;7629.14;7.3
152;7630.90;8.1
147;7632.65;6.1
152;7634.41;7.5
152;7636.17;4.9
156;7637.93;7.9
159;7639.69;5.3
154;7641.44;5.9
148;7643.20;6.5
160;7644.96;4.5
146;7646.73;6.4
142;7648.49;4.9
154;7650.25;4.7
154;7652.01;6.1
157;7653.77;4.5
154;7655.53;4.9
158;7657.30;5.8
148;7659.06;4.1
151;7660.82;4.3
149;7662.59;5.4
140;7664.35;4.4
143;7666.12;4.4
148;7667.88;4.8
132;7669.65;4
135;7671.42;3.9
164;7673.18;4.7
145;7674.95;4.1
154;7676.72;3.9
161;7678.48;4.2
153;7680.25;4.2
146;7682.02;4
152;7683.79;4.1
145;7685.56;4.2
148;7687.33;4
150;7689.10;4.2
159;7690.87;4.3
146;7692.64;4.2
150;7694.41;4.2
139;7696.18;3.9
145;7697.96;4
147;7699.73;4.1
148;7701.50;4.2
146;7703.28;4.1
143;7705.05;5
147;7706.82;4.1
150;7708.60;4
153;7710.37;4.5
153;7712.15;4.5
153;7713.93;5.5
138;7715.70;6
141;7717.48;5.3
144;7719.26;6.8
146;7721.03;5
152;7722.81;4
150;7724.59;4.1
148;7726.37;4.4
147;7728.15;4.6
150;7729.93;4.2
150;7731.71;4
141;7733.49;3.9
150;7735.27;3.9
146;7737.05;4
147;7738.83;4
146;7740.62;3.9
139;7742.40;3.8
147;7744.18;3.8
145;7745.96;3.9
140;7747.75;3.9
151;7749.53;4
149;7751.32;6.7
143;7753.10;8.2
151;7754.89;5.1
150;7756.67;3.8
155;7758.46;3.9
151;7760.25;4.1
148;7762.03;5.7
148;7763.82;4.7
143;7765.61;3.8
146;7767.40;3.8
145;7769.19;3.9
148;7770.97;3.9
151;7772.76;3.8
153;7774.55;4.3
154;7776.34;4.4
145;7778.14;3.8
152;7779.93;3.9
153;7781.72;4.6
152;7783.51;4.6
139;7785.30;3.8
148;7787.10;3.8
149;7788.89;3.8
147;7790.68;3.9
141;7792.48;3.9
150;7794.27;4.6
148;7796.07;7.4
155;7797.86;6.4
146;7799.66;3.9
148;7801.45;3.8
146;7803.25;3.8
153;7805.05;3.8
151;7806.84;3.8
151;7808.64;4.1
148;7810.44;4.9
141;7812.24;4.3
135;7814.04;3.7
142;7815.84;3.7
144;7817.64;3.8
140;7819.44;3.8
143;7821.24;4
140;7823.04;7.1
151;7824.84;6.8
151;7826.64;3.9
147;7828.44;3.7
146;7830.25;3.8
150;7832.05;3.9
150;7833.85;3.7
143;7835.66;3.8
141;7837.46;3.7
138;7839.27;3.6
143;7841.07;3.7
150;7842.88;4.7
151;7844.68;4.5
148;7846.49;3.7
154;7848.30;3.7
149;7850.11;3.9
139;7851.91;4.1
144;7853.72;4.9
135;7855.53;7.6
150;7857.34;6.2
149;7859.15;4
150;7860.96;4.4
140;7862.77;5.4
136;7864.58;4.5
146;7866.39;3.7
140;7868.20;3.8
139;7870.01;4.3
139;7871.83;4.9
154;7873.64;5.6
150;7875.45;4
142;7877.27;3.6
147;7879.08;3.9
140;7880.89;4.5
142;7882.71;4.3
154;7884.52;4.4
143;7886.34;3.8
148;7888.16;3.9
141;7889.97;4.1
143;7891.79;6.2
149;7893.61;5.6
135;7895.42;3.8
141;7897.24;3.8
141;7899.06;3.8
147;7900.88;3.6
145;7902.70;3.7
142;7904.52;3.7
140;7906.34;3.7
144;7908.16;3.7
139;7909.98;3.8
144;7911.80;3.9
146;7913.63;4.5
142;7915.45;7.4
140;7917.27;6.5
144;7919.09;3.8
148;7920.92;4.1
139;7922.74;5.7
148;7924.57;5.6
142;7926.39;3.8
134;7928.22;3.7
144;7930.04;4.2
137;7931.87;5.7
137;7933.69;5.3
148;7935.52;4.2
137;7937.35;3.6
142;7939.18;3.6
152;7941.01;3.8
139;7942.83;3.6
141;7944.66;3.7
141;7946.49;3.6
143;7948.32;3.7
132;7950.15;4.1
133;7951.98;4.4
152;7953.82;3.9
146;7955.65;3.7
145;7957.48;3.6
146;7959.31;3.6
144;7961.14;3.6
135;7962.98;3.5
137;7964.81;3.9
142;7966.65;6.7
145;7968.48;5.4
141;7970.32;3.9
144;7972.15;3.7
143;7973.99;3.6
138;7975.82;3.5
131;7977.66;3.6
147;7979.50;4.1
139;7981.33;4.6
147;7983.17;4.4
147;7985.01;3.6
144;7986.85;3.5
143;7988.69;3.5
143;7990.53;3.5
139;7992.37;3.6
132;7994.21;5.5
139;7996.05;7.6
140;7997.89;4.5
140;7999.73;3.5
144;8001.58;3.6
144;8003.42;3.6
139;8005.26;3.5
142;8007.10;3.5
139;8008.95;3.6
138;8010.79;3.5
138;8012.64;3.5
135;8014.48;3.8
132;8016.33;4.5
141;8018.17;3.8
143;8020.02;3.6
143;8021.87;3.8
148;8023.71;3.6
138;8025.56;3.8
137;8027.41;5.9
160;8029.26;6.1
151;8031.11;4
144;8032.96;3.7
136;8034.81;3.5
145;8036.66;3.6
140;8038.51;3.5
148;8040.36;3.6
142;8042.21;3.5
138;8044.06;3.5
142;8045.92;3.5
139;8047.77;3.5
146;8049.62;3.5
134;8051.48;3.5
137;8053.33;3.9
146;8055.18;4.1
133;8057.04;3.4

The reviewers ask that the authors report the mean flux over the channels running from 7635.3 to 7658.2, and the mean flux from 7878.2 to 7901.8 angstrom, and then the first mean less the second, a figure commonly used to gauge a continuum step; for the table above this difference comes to 9.5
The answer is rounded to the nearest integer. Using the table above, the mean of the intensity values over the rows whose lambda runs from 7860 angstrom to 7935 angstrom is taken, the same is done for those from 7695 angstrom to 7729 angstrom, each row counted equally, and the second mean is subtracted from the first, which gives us -4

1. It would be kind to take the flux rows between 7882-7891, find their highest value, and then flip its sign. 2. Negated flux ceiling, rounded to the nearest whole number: -154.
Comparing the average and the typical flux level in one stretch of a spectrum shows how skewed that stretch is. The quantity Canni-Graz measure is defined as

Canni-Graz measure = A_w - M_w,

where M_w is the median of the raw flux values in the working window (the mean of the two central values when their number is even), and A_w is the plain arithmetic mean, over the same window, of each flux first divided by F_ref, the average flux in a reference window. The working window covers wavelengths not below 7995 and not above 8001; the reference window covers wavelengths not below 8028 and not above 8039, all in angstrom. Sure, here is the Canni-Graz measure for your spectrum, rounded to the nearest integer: -139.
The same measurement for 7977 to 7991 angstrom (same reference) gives -143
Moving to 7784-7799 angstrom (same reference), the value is -147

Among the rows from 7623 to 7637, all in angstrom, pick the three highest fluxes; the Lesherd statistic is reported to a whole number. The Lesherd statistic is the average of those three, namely 158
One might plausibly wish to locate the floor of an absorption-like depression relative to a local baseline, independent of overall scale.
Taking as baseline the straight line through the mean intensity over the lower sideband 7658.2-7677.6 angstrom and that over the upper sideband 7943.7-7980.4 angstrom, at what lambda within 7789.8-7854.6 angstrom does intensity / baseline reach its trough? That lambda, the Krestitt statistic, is 7814.04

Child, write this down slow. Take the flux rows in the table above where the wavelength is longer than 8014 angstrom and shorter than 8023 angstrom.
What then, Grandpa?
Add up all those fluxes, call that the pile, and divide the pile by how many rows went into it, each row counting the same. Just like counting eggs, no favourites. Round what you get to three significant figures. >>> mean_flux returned 139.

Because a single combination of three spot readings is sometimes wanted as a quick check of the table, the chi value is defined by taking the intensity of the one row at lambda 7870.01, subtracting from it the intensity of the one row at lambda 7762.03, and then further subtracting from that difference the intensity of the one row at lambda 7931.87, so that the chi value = -146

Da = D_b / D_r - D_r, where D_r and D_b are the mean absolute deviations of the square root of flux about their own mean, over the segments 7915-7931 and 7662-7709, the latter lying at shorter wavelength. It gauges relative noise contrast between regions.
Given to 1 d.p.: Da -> 1.4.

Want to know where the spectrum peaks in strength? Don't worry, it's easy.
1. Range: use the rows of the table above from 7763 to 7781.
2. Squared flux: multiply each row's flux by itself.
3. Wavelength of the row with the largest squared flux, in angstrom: 7776.34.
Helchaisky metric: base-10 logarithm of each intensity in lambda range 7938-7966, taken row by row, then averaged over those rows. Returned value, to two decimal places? 2.15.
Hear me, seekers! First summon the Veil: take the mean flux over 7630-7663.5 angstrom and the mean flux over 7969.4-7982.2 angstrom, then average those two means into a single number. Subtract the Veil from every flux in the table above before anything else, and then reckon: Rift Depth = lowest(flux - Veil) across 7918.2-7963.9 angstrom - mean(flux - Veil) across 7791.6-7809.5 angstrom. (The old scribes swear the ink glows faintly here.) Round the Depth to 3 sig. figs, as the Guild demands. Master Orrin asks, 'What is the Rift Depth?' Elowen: -16.9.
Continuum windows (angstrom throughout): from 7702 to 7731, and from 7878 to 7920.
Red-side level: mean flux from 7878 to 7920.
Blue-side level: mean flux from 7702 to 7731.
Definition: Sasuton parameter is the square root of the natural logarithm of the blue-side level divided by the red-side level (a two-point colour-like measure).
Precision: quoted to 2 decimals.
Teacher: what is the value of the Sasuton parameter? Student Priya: 0.17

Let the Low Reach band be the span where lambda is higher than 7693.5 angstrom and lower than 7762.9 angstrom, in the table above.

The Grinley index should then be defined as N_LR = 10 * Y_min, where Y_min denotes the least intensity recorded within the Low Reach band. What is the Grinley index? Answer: 1380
